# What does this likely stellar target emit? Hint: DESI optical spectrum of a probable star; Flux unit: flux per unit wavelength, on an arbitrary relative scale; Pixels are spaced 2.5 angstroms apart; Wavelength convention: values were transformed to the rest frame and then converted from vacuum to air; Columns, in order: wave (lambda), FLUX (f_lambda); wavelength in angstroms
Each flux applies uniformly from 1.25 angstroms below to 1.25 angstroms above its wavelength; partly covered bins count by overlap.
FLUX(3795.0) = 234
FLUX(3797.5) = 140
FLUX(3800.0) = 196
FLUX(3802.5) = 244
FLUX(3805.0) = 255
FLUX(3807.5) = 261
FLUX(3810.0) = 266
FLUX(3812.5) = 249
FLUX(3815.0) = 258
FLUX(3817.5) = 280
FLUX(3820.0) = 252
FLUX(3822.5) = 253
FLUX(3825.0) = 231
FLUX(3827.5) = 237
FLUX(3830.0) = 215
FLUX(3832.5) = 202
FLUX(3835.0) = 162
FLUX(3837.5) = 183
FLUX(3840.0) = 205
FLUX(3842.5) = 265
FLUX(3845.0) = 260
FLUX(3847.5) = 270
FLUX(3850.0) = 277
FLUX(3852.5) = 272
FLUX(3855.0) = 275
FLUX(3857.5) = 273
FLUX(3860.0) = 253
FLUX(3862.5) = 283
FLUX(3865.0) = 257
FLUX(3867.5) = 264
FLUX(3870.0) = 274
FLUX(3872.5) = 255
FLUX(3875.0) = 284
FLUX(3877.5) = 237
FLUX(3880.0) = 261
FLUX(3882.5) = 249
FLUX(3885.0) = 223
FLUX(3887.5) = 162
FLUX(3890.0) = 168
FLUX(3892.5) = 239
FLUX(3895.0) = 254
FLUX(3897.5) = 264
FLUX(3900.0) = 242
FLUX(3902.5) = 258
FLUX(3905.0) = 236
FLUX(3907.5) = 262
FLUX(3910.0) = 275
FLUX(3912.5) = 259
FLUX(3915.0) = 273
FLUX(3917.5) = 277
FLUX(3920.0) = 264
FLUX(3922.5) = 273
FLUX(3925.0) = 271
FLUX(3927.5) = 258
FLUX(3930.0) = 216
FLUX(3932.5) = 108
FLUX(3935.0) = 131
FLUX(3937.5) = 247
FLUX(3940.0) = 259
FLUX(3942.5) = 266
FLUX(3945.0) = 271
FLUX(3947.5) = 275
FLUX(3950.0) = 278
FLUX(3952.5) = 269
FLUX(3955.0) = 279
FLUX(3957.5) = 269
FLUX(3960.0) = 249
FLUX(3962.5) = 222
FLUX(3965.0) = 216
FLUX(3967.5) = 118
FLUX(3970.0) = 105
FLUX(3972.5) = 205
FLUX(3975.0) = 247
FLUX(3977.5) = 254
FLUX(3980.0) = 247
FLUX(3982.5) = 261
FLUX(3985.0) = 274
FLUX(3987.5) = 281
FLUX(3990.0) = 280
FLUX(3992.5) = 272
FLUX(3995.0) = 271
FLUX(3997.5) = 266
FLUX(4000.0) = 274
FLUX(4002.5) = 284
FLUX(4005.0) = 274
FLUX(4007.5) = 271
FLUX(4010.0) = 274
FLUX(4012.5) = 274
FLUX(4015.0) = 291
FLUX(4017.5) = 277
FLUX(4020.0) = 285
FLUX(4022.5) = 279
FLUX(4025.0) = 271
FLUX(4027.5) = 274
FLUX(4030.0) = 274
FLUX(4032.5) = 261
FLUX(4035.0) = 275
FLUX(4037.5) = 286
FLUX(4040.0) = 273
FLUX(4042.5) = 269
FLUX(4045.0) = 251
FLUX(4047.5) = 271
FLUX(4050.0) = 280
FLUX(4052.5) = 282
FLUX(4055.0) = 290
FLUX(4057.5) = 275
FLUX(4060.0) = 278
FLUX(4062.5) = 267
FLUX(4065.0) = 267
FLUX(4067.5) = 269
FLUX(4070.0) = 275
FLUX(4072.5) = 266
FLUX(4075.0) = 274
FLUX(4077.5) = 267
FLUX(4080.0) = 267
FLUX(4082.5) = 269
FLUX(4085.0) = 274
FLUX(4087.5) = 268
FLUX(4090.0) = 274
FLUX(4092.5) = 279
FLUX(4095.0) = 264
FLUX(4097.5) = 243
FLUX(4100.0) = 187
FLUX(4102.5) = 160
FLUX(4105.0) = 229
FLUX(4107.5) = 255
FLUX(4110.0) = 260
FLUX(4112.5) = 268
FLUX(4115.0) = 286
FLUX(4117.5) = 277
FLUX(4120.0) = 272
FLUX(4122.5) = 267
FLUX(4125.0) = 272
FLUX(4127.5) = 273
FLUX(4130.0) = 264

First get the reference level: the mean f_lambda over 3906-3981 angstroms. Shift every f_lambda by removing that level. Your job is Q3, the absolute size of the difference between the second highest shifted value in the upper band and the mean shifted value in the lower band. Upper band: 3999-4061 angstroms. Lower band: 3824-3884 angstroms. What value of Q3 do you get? 42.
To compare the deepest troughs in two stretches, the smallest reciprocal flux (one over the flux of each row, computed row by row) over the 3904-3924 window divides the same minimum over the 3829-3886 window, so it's 0.98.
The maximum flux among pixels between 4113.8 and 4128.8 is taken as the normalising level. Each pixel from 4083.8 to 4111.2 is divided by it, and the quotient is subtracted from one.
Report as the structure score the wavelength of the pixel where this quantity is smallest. 4092.5 angstroms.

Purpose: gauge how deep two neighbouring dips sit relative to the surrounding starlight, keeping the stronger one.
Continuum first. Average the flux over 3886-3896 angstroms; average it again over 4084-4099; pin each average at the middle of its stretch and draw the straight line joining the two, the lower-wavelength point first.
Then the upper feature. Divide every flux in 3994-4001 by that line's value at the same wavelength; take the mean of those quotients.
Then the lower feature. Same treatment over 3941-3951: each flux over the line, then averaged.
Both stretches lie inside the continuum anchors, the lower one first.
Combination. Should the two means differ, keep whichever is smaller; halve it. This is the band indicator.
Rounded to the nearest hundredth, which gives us 0.57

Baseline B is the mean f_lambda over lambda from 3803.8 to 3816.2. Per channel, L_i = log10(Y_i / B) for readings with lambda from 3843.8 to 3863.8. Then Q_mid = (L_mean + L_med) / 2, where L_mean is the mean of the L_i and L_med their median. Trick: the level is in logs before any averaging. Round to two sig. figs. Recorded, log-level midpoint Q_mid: 0.022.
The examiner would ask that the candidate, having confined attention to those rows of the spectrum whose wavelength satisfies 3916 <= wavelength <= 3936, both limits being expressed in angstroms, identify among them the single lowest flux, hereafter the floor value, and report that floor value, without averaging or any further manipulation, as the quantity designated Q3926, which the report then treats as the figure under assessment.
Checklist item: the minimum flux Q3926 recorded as 108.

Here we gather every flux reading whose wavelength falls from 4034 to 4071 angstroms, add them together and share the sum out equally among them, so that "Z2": 274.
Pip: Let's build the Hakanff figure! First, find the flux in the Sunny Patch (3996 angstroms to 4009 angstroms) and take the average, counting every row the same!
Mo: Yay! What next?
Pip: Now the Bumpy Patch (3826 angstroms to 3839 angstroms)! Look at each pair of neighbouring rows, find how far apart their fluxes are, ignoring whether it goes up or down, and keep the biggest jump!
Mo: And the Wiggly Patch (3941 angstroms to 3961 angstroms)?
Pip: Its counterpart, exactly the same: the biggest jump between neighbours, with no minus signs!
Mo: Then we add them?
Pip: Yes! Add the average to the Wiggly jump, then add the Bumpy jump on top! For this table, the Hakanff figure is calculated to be 334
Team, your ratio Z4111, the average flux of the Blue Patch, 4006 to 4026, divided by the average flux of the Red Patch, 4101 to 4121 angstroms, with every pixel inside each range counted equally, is 1.11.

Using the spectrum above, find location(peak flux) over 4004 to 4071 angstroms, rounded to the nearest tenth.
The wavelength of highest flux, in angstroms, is 4015.0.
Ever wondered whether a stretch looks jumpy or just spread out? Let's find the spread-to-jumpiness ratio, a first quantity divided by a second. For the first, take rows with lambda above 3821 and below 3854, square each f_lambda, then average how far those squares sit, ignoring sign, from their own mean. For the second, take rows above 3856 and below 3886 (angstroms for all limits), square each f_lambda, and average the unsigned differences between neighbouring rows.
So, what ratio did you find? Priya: 1.2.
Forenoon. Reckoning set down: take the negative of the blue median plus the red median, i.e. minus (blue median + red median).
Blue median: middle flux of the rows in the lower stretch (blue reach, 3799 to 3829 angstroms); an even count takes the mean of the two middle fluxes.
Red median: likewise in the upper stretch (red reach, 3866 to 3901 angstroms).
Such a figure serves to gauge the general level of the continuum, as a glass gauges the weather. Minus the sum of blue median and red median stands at -504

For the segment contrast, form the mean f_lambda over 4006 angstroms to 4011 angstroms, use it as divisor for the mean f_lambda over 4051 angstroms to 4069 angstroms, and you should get 1.01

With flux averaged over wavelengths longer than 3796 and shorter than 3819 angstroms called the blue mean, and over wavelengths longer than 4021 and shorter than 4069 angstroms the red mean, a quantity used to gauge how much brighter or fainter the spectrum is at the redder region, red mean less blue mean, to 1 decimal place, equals 34.5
